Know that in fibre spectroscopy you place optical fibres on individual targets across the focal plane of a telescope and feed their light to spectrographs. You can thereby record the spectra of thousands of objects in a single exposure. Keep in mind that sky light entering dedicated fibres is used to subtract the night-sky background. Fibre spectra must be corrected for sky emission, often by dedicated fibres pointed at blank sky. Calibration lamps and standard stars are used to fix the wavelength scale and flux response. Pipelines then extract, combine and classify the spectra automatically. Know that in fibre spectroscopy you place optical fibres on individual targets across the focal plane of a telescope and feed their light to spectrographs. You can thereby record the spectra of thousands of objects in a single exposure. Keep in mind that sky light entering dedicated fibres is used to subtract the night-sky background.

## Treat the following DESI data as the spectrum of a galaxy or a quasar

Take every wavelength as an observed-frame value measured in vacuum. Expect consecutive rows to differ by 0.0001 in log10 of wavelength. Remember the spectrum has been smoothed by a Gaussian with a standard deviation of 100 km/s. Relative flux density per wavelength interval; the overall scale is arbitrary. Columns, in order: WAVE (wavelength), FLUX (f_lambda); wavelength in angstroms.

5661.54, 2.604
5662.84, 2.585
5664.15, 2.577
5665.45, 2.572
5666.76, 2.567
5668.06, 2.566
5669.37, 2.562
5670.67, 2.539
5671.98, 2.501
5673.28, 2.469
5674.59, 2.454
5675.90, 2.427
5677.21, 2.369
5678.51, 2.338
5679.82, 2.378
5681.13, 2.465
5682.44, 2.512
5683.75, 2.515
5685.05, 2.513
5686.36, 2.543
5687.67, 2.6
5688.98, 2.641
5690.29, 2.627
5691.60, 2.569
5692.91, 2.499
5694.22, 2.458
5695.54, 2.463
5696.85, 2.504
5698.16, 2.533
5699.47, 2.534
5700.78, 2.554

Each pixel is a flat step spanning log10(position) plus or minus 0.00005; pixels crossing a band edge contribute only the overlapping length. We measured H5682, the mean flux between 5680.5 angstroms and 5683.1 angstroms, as 2.49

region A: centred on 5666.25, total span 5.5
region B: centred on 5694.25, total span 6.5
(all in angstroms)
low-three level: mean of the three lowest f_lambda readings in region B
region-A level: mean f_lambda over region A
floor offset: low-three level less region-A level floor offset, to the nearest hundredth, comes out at -0.10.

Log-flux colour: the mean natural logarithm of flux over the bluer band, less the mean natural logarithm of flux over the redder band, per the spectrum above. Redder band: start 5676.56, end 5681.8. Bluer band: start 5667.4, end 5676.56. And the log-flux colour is 0.05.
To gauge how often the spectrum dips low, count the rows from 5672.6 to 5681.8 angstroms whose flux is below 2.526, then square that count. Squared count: 49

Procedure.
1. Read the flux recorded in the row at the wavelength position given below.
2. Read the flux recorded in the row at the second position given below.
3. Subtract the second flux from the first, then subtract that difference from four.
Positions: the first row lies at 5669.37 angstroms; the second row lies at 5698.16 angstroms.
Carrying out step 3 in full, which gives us 3.97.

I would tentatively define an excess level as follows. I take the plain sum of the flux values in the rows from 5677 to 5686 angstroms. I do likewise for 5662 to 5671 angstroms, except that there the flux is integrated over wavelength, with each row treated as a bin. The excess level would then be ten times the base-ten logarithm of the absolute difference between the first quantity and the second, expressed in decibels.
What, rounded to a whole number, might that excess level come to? 8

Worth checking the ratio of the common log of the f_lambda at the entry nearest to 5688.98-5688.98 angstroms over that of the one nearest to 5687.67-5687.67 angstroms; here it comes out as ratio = 1.02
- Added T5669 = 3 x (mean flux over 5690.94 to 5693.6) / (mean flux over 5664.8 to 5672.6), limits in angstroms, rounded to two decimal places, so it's 2.98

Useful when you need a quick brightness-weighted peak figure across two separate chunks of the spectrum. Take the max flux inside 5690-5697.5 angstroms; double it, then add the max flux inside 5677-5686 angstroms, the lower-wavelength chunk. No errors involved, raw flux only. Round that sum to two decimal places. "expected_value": 7.77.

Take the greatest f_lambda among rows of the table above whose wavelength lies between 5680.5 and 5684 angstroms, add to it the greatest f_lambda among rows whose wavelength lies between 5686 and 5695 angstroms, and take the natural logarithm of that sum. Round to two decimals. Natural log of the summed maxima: 1.64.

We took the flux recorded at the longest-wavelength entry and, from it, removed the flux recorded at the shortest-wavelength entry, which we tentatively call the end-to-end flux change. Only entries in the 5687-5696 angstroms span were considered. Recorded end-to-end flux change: -0.14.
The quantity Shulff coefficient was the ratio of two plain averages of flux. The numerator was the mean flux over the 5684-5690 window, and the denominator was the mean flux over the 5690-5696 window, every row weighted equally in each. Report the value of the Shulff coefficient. 1.02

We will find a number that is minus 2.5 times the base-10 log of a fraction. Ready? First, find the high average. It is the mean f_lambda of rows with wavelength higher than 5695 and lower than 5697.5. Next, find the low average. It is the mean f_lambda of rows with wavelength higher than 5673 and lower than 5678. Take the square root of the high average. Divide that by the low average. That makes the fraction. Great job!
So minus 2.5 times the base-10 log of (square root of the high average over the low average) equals 0.47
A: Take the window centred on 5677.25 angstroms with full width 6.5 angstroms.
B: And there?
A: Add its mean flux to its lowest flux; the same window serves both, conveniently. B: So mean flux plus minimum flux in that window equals 4.73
